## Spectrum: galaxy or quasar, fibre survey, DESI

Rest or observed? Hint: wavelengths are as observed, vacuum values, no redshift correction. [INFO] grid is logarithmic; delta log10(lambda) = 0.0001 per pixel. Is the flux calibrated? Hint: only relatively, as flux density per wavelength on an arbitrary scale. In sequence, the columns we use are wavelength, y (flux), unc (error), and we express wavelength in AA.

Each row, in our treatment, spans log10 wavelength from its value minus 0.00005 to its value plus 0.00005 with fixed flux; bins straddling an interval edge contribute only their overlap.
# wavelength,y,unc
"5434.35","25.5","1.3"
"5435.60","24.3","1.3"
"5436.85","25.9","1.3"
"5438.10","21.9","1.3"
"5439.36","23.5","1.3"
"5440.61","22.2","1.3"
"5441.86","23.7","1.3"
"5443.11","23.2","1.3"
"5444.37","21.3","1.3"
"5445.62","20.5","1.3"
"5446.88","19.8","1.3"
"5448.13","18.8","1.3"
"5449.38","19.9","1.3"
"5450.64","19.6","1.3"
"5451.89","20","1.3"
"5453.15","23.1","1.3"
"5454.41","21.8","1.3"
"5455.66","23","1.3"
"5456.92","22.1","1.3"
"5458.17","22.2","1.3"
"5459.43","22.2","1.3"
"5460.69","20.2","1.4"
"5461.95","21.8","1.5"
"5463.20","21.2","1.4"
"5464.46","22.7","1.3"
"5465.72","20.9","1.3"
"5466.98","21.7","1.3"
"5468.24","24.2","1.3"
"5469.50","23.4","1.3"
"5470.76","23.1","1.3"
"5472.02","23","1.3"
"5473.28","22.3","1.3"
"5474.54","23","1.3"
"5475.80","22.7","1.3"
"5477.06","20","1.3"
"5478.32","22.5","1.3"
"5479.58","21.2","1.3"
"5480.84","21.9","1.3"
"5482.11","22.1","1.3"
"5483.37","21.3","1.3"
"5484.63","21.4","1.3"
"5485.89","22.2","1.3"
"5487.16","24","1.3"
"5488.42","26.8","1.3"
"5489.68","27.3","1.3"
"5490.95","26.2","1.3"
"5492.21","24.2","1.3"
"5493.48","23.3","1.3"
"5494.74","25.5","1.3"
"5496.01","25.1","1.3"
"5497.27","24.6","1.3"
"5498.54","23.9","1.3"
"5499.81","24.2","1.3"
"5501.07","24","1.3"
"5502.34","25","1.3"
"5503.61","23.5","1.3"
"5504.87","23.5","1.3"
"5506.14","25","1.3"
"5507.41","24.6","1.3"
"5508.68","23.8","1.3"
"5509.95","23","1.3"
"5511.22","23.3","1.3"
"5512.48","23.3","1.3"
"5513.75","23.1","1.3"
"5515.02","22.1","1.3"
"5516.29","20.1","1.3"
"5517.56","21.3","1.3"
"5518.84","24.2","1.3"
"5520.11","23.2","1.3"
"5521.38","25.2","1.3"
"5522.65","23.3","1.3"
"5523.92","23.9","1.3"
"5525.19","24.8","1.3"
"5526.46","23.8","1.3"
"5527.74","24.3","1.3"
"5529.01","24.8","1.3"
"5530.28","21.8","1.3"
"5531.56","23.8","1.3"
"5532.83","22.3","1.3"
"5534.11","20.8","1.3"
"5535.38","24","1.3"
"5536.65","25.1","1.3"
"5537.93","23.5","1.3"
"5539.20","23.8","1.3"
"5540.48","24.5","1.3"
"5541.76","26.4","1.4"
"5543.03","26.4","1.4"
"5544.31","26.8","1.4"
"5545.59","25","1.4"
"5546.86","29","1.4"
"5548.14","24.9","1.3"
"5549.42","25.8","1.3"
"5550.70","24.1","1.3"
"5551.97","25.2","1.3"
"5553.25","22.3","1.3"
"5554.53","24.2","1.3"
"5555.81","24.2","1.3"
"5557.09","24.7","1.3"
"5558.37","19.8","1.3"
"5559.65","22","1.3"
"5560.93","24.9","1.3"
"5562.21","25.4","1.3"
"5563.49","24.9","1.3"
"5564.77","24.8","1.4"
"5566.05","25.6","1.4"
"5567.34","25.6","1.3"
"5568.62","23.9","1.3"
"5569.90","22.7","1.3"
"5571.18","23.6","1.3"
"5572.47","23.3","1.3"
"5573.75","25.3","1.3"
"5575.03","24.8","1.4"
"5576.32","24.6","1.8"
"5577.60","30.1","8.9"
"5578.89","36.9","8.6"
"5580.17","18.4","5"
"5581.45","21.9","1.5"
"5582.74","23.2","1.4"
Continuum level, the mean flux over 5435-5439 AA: 24.0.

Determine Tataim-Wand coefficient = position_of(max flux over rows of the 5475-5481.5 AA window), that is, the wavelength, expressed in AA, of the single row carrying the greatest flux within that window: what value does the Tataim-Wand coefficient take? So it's 5475.80 AA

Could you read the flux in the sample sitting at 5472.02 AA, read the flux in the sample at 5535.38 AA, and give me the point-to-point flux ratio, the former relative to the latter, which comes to 0.958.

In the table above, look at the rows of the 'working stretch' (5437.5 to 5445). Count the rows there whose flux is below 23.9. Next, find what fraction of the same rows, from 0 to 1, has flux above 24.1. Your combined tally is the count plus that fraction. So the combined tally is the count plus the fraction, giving 6.00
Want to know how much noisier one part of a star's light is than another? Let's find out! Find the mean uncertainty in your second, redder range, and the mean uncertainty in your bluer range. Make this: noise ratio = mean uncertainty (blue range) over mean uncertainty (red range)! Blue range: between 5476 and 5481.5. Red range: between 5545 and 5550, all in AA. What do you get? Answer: 0.96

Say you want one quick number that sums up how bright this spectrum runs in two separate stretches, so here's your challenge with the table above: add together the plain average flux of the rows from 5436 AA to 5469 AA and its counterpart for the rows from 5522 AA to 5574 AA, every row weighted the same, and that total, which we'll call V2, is 46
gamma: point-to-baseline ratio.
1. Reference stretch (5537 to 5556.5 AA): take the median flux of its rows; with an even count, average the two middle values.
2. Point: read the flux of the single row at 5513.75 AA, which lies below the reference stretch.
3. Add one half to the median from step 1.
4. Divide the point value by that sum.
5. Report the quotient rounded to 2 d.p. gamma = 0.91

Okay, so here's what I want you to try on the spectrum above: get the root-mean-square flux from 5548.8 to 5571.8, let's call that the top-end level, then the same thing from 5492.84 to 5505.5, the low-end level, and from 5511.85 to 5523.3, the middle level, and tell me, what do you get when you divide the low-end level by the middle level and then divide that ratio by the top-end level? 0.0439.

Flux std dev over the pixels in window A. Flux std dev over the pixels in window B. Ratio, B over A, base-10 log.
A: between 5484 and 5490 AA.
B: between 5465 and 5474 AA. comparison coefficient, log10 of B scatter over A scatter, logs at -0.4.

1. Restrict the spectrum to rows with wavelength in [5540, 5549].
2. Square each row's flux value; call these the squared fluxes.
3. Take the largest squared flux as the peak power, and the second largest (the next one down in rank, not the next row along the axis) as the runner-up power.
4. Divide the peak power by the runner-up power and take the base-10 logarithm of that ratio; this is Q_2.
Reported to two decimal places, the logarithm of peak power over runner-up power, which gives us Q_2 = 0.07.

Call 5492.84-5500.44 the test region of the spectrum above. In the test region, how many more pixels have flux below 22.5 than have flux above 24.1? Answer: -4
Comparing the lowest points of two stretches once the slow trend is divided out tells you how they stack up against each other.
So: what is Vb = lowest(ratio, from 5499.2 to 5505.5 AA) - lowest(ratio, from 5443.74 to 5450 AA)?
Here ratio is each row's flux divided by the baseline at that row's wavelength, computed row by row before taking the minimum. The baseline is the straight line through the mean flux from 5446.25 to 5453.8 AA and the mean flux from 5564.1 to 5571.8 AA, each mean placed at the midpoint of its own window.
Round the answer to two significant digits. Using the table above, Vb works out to 0.13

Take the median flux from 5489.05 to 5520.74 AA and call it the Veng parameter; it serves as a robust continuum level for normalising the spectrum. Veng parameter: 23.9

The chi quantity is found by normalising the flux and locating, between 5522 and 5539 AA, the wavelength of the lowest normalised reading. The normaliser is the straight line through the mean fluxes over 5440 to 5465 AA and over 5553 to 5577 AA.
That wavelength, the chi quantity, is 5534.11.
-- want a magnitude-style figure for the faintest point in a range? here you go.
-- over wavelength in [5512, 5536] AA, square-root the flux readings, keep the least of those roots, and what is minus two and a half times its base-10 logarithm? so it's -1.629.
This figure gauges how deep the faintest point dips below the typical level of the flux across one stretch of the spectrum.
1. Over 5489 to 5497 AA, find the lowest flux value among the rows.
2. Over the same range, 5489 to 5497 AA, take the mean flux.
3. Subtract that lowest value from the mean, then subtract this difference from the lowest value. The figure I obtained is 21.3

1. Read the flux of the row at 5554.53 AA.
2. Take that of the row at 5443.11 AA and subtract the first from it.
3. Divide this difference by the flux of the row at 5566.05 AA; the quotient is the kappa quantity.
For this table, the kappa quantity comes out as -0.04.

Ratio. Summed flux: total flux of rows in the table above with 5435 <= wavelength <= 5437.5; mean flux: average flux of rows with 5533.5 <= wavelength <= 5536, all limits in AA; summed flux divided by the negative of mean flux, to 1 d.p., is -2.2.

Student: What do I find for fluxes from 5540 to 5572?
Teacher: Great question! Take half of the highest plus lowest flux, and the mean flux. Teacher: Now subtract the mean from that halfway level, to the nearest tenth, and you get -0.3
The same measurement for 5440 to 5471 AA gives -0.2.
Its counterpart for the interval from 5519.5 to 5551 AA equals 0.4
